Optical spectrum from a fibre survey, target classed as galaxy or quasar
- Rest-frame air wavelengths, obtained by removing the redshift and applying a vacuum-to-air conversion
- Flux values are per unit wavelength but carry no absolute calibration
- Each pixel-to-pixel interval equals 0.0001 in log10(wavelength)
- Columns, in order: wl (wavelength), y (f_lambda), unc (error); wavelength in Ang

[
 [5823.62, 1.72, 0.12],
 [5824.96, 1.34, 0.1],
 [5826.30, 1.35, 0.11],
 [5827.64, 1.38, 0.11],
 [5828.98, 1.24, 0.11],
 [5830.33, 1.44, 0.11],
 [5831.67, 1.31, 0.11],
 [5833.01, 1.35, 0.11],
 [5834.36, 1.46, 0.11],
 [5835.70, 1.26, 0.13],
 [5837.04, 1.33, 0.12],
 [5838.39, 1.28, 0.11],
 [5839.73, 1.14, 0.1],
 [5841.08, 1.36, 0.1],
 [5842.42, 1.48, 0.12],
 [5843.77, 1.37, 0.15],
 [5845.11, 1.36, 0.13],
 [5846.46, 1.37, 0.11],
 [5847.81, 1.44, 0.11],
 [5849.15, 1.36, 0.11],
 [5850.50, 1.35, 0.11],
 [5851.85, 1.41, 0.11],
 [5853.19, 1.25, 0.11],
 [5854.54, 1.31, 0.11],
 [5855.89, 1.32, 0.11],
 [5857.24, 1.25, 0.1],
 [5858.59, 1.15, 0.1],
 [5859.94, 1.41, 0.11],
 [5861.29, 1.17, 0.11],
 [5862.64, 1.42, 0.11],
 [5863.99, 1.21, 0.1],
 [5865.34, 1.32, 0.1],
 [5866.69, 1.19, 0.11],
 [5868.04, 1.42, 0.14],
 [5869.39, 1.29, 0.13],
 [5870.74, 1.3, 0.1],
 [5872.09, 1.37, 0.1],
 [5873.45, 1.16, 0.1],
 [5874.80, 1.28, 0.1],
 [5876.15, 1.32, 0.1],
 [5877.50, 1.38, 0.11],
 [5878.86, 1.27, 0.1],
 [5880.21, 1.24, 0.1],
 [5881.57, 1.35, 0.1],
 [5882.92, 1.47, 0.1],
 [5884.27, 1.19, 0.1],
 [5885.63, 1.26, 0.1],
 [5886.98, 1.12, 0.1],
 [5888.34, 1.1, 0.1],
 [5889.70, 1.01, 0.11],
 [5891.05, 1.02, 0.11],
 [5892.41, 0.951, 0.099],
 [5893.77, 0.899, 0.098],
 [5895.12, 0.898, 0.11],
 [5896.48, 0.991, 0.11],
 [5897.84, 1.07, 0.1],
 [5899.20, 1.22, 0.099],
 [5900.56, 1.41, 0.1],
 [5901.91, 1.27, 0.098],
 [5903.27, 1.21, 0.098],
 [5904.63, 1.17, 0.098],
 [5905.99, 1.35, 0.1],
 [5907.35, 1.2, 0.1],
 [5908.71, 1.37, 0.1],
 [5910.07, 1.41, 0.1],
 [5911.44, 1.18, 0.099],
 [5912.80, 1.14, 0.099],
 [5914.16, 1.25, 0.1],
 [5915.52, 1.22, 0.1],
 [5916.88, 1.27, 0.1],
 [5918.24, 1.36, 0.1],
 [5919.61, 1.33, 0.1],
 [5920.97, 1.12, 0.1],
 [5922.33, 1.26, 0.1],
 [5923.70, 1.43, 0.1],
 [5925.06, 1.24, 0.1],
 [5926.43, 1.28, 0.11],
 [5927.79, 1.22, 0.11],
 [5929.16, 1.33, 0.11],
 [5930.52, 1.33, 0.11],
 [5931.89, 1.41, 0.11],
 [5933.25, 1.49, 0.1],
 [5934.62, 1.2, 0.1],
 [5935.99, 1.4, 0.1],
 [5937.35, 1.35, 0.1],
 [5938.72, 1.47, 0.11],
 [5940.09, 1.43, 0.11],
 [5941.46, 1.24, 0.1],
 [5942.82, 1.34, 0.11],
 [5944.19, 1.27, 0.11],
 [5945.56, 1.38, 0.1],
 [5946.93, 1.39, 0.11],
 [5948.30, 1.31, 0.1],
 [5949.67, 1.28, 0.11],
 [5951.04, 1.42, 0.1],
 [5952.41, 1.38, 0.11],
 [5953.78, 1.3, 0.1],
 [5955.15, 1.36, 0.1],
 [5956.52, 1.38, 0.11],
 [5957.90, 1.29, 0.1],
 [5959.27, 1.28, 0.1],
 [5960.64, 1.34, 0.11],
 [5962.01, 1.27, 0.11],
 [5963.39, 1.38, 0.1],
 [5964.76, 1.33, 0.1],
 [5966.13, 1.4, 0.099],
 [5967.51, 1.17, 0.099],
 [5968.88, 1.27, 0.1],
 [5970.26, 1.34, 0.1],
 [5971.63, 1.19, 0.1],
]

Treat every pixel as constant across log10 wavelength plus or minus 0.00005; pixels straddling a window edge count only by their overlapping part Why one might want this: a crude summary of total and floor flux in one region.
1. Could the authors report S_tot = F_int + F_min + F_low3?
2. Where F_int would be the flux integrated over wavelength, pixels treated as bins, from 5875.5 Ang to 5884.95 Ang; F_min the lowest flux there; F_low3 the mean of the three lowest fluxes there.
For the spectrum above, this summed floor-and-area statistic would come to 15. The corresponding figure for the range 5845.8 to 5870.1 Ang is 34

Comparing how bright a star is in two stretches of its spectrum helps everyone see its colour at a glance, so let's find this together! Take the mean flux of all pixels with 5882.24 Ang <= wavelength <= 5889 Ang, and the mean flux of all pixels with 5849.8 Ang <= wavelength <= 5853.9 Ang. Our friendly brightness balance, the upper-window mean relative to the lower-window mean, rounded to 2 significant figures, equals 0.92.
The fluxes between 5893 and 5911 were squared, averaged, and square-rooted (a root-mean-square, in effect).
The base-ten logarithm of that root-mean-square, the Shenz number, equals 0.080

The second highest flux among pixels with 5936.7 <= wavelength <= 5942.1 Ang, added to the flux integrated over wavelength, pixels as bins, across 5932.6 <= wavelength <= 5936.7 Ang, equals 7.0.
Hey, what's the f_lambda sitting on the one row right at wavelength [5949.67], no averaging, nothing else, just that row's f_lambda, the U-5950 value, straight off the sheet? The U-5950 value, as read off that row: 1.28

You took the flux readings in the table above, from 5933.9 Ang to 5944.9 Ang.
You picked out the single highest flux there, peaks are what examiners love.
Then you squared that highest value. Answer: 2.16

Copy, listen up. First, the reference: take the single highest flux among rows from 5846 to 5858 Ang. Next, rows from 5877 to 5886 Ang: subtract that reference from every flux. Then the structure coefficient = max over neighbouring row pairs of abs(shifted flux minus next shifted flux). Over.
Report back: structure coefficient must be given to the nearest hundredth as 0.28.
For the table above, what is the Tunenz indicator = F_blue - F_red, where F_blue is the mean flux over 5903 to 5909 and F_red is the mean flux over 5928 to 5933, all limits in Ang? -0.10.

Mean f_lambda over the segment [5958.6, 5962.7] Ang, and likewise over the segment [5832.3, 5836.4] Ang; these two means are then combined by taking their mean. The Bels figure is 1.33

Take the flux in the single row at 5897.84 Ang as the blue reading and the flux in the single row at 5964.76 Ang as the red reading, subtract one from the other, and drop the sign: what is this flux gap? 0.26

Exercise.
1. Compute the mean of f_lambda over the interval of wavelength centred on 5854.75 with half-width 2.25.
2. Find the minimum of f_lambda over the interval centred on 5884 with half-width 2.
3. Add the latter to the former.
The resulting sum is 2.48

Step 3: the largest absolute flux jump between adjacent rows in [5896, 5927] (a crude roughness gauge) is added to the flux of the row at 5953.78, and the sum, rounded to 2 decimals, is 1.53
